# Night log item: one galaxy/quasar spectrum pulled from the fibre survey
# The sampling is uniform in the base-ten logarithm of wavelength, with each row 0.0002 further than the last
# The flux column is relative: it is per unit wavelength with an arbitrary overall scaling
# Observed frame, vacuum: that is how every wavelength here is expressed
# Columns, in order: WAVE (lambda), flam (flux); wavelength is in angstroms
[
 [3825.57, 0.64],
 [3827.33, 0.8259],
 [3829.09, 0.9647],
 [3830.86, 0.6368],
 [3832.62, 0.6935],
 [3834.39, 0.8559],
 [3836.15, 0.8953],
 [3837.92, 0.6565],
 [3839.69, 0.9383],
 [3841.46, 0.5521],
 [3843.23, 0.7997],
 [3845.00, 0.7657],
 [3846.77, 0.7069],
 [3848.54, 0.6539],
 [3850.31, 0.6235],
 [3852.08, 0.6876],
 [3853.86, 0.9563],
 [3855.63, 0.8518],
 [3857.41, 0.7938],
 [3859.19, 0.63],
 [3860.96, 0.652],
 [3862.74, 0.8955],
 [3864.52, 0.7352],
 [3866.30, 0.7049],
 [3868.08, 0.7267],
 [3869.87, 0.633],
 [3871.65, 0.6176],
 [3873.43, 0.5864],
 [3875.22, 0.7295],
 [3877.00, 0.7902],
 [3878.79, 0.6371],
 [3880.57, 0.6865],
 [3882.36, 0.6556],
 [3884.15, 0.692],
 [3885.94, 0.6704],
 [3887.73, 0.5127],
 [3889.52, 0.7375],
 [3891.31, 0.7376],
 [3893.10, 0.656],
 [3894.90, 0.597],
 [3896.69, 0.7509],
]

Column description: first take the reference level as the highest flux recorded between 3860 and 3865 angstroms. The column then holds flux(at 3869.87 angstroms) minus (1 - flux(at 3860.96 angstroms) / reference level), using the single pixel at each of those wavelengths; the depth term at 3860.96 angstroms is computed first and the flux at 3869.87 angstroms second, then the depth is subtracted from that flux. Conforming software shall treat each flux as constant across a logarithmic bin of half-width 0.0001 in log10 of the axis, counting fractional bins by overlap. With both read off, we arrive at 0.36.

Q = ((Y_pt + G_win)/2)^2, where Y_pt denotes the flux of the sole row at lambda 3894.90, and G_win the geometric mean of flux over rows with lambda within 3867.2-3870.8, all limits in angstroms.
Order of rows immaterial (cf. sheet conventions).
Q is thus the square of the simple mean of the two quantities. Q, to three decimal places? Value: 0.407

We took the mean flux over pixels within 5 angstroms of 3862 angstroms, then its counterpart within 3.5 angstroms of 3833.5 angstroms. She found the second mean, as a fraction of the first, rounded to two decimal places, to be 1.05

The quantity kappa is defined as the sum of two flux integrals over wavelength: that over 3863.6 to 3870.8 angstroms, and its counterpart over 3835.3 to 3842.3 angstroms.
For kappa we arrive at 10.4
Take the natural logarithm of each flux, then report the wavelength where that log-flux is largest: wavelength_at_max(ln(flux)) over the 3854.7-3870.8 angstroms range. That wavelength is 3862.74 angstroms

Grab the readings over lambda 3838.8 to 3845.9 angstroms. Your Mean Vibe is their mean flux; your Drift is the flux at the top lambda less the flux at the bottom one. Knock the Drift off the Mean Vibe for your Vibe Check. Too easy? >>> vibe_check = 0.94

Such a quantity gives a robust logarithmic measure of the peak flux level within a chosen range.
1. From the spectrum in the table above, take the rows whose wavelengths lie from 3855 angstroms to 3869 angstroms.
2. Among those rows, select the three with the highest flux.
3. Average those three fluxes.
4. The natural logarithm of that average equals -0.17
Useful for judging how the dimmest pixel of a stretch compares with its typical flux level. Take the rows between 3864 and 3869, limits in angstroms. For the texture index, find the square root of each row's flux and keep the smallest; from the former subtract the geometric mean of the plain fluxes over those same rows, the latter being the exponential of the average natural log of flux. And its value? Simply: 0.12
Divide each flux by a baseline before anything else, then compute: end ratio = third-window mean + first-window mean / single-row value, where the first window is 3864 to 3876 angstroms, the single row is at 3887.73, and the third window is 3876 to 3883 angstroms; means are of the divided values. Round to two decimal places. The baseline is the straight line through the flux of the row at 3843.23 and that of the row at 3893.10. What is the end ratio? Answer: 2.22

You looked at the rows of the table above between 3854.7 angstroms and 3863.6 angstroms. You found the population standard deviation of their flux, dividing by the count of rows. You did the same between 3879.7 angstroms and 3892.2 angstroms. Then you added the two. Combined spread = 0.18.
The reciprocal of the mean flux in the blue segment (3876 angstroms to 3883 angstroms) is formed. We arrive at 1.44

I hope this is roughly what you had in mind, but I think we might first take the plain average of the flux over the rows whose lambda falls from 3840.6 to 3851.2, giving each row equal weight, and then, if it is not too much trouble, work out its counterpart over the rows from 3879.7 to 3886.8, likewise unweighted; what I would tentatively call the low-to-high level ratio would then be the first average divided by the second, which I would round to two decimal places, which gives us 1.01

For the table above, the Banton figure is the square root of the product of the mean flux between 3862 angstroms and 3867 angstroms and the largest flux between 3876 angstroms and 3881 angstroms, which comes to 0.78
